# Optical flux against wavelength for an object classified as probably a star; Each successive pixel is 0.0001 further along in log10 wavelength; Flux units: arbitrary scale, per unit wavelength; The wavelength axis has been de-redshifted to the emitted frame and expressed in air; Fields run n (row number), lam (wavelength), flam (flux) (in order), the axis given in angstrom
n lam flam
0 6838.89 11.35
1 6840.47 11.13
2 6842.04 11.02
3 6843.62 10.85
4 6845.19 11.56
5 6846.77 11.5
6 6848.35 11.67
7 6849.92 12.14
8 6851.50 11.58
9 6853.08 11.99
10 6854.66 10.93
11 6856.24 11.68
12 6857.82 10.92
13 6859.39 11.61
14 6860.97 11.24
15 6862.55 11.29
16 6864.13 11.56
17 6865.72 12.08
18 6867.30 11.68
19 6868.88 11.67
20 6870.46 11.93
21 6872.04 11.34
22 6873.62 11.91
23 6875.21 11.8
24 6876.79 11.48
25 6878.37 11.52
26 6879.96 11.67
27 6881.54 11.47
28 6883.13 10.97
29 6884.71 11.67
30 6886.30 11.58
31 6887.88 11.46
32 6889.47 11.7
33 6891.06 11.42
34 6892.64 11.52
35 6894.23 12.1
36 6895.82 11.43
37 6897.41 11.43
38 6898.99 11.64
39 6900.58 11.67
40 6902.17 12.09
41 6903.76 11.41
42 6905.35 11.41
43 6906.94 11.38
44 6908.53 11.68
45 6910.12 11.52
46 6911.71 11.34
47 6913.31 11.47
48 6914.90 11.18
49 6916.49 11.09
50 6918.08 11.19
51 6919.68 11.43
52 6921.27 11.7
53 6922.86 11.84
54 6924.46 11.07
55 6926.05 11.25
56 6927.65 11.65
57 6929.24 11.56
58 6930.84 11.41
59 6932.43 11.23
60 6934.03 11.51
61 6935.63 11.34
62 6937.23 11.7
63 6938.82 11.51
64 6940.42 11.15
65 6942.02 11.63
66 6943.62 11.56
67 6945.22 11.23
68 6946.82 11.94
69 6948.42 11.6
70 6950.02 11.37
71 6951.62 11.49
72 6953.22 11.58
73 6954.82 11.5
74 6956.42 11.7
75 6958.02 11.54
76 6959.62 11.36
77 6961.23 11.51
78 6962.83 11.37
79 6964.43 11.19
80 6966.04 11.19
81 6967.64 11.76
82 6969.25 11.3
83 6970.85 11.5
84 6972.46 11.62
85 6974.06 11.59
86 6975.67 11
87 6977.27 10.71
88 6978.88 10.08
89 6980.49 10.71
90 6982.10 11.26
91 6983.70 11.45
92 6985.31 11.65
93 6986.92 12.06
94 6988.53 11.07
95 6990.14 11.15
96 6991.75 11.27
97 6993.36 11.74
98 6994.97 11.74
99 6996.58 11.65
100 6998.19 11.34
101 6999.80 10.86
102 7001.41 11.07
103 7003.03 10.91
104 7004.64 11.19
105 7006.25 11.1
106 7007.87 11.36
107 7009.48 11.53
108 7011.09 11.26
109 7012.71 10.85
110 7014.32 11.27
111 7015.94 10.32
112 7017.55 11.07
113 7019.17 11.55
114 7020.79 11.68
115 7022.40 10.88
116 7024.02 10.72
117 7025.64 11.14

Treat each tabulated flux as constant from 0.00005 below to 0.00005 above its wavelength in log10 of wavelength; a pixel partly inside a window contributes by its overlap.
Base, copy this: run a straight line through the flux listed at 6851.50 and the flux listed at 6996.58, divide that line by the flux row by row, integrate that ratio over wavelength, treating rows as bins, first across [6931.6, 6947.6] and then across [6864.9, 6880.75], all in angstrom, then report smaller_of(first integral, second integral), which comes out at 15.7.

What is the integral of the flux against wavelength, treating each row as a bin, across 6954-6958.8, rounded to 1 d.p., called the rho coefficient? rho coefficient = 55.6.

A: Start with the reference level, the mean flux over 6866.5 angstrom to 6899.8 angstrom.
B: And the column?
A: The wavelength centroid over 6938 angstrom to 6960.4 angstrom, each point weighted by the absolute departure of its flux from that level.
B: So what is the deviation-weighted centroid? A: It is 6947.9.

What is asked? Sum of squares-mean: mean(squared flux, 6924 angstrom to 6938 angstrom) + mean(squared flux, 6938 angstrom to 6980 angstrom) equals 260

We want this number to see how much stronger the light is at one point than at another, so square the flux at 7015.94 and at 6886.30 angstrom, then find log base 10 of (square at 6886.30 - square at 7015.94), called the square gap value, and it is 1.4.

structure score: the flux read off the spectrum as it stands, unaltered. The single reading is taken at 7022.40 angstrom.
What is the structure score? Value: 10.88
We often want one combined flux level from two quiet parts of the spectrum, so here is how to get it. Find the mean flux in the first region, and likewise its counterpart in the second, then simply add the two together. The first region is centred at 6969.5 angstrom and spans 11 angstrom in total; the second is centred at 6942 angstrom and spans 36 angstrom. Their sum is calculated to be 22.9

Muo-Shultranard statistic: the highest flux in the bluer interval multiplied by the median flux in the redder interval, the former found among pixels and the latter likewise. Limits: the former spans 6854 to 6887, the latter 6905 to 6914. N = 138.2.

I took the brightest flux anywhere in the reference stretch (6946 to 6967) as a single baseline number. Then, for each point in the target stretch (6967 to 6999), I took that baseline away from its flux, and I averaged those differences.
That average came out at -0.61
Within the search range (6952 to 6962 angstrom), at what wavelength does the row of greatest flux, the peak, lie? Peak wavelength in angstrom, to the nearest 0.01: 6956.42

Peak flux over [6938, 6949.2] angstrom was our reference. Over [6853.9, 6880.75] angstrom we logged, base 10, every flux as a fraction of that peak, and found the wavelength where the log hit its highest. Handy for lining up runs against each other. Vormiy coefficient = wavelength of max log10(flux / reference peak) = 6865.72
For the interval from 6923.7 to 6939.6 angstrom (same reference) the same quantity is 6937.23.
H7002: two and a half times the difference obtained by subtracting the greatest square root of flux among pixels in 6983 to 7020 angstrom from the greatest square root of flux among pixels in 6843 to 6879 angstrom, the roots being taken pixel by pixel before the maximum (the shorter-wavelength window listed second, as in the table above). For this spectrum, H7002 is 0.029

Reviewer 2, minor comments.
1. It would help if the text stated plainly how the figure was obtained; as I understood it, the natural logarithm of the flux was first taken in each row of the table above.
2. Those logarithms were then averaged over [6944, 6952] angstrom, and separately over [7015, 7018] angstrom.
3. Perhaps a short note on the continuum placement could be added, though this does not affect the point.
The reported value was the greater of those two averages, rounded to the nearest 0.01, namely 2.44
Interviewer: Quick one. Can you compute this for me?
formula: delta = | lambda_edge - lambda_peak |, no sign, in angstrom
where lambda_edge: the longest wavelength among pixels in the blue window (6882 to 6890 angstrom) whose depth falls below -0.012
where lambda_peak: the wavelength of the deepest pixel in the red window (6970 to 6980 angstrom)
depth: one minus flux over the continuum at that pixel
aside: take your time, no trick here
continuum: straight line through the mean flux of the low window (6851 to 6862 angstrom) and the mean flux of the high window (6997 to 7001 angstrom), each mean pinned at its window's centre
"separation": 89.4 angstrom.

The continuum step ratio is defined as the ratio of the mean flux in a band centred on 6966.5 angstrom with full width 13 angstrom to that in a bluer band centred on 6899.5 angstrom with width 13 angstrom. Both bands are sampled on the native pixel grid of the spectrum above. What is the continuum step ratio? 0.98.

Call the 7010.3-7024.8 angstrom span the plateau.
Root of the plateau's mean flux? 3.33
